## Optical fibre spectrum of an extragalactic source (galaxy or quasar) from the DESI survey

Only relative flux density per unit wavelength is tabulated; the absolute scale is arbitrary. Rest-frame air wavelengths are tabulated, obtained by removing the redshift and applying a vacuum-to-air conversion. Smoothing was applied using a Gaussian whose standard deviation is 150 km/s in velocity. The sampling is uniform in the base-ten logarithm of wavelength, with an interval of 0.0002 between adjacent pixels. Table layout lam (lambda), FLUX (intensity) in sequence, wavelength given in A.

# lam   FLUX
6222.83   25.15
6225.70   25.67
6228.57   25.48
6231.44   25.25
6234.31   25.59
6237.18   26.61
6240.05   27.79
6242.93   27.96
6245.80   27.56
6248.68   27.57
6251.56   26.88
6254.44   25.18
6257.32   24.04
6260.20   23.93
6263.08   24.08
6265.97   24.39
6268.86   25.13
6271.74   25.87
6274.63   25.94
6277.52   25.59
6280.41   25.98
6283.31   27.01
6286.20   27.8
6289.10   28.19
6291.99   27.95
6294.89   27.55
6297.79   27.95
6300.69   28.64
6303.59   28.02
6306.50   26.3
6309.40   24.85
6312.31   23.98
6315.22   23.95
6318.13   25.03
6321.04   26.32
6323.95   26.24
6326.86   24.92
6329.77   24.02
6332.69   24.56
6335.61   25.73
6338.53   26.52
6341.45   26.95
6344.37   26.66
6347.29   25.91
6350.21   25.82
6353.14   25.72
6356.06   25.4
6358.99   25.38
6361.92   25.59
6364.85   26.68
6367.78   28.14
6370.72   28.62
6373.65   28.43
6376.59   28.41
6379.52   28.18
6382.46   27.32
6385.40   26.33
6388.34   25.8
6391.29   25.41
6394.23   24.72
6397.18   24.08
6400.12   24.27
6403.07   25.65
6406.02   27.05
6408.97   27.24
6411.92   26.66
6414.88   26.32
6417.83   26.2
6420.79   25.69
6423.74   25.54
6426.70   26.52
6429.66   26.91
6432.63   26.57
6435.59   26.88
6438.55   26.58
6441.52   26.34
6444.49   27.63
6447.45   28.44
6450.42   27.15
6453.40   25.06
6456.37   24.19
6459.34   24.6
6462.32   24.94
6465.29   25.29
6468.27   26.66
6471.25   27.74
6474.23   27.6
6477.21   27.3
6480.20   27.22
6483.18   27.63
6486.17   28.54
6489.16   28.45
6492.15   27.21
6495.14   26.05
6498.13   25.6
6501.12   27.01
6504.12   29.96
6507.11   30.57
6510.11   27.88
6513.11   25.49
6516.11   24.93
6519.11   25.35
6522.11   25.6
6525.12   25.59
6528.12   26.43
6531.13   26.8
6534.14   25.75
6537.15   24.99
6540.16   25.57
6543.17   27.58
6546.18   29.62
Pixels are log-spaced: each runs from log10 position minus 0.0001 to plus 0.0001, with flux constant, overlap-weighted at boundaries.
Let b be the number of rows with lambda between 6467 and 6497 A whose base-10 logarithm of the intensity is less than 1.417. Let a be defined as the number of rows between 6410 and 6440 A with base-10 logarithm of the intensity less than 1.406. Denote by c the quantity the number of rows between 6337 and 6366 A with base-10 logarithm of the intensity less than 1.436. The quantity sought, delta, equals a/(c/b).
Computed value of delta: 0.0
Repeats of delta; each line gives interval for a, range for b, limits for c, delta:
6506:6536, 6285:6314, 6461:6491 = 1.0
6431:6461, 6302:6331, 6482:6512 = 4.5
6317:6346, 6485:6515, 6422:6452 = 1.5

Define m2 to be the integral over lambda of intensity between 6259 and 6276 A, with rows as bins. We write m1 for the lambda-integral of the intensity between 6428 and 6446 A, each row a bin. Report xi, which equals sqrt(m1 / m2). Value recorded 1.068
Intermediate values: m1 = 483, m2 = 423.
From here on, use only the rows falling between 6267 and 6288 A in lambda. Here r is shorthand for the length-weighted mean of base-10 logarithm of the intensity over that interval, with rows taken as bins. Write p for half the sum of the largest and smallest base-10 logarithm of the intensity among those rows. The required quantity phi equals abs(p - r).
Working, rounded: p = 1.42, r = 1.42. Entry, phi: 0.004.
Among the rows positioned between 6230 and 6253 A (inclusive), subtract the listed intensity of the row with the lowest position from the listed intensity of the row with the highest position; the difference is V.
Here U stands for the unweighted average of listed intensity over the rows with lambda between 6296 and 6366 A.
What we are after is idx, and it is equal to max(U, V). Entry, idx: 25.9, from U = 25.9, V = 1.6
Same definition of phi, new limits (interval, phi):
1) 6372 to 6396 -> 0.004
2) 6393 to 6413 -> 0.000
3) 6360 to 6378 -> 0.008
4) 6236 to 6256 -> 0.008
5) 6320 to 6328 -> 0.004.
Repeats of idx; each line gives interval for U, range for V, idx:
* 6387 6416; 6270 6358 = 25.7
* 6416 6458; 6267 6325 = 26.4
